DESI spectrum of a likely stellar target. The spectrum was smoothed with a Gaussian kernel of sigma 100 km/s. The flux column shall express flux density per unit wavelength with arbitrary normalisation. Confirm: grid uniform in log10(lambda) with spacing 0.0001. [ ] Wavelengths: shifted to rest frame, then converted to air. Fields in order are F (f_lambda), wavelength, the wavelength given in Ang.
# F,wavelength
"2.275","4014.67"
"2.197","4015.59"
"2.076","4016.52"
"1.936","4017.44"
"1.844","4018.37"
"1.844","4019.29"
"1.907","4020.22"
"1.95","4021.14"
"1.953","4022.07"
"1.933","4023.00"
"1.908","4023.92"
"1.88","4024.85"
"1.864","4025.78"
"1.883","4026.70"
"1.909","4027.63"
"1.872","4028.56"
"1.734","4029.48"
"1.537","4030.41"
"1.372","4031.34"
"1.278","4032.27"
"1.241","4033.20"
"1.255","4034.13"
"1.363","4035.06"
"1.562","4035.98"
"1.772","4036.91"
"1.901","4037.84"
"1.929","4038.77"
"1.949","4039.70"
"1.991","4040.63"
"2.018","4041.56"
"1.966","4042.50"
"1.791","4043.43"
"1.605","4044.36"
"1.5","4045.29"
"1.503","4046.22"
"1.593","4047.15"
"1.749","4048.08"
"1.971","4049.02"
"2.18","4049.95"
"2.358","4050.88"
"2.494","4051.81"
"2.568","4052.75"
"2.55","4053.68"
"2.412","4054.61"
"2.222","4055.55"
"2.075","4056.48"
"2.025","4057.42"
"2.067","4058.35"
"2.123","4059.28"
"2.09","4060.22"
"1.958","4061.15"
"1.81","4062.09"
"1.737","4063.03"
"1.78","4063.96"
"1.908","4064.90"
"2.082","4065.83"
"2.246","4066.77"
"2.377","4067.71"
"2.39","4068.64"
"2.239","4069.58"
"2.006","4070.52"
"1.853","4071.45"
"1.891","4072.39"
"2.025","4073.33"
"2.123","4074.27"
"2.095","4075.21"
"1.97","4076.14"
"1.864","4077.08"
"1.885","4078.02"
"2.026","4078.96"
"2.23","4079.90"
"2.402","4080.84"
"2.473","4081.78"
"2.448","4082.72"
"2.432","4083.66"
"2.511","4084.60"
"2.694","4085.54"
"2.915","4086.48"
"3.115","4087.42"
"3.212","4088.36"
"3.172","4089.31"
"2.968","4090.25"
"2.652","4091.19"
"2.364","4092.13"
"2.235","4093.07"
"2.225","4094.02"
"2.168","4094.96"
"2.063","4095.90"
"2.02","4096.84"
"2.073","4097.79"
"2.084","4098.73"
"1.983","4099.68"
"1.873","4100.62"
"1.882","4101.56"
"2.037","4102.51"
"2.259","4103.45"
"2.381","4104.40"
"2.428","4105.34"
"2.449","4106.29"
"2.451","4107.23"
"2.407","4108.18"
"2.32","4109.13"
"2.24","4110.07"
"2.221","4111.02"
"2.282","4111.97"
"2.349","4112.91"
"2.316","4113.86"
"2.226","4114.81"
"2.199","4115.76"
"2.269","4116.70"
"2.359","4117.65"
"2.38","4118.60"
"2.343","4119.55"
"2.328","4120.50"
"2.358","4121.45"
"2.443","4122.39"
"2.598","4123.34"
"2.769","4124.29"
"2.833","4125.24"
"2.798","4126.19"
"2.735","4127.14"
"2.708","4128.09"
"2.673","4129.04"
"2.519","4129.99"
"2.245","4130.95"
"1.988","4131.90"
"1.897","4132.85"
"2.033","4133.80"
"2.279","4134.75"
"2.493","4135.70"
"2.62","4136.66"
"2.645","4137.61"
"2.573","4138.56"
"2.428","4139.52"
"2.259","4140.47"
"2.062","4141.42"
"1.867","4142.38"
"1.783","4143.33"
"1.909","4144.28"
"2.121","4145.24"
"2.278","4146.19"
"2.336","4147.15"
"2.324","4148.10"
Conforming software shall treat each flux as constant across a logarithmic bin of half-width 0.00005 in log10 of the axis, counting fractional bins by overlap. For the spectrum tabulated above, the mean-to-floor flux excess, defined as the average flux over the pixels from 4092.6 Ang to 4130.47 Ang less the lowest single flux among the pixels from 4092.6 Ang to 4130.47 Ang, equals 0.46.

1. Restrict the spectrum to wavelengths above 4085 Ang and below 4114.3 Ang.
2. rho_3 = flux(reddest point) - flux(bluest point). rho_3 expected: -0.4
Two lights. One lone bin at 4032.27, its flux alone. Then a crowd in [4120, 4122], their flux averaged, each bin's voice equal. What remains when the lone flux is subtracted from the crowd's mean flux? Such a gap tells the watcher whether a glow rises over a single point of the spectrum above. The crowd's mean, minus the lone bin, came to 1.1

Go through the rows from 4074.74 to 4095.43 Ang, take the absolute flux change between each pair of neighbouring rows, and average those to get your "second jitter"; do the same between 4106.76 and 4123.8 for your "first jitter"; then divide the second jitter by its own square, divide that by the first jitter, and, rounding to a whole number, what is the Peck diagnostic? 131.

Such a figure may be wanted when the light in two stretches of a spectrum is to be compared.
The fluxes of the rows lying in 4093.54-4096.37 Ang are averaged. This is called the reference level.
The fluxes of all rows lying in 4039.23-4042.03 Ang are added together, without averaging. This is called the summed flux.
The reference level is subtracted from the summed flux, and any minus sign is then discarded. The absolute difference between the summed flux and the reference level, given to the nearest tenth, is 3.8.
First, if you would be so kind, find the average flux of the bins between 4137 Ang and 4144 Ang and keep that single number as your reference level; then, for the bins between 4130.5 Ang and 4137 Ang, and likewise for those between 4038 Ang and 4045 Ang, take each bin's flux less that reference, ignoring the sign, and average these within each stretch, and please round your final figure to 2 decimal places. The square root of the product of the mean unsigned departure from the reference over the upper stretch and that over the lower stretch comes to 0.27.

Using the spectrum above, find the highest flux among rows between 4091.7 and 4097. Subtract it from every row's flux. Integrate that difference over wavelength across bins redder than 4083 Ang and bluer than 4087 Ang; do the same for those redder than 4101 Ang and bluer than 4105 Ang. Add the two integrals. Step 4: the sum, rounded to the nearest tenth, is 0.2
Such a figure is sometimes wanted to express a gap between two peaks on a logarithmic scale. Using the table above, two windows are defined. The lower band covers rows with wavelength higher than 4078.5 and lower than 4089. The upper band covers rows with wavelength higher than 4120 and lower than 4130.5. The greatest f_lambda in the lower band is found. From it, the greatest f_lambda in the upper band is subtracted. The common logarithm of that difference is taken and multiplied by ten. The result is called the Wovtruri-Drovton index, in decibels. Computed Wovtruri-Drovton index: -4.2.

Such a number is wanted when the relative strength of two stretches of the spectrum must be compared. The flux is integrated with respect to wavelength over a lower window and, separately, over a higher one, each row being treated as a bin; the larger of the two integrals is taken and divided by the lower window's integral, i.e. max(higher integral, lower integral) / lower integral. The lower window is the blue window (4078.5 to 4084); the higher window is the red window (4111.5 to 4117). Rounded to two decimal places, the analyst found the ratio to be 1.00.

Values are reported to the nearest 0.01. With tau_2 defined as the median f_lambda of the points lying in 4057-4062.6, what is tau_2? 2.05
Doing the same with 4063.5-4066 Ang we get 1.91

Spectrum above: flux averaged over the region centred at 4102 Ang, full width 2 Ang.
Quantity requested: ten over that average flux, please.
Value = 5.10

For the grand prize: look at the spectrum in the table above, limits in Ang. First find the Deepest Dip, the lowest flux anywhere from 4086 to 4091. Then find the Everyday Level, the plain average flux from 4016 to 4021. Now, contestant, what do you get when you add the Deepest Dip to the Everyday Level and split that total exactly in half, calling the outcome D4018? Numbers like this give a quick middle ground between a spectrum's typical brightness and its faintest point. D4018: 2.4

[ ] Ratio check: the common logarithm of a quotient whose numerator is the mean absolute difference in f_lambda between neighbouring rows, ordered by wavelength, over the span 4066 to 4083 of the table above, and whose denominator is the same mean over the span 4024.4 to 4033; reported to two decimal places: 0.10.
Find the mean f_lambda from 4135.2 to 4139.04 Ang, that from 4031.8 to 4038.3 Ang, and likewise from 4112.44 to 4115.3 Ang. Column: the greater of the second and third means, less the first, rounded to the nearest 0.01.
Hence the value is -0.29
